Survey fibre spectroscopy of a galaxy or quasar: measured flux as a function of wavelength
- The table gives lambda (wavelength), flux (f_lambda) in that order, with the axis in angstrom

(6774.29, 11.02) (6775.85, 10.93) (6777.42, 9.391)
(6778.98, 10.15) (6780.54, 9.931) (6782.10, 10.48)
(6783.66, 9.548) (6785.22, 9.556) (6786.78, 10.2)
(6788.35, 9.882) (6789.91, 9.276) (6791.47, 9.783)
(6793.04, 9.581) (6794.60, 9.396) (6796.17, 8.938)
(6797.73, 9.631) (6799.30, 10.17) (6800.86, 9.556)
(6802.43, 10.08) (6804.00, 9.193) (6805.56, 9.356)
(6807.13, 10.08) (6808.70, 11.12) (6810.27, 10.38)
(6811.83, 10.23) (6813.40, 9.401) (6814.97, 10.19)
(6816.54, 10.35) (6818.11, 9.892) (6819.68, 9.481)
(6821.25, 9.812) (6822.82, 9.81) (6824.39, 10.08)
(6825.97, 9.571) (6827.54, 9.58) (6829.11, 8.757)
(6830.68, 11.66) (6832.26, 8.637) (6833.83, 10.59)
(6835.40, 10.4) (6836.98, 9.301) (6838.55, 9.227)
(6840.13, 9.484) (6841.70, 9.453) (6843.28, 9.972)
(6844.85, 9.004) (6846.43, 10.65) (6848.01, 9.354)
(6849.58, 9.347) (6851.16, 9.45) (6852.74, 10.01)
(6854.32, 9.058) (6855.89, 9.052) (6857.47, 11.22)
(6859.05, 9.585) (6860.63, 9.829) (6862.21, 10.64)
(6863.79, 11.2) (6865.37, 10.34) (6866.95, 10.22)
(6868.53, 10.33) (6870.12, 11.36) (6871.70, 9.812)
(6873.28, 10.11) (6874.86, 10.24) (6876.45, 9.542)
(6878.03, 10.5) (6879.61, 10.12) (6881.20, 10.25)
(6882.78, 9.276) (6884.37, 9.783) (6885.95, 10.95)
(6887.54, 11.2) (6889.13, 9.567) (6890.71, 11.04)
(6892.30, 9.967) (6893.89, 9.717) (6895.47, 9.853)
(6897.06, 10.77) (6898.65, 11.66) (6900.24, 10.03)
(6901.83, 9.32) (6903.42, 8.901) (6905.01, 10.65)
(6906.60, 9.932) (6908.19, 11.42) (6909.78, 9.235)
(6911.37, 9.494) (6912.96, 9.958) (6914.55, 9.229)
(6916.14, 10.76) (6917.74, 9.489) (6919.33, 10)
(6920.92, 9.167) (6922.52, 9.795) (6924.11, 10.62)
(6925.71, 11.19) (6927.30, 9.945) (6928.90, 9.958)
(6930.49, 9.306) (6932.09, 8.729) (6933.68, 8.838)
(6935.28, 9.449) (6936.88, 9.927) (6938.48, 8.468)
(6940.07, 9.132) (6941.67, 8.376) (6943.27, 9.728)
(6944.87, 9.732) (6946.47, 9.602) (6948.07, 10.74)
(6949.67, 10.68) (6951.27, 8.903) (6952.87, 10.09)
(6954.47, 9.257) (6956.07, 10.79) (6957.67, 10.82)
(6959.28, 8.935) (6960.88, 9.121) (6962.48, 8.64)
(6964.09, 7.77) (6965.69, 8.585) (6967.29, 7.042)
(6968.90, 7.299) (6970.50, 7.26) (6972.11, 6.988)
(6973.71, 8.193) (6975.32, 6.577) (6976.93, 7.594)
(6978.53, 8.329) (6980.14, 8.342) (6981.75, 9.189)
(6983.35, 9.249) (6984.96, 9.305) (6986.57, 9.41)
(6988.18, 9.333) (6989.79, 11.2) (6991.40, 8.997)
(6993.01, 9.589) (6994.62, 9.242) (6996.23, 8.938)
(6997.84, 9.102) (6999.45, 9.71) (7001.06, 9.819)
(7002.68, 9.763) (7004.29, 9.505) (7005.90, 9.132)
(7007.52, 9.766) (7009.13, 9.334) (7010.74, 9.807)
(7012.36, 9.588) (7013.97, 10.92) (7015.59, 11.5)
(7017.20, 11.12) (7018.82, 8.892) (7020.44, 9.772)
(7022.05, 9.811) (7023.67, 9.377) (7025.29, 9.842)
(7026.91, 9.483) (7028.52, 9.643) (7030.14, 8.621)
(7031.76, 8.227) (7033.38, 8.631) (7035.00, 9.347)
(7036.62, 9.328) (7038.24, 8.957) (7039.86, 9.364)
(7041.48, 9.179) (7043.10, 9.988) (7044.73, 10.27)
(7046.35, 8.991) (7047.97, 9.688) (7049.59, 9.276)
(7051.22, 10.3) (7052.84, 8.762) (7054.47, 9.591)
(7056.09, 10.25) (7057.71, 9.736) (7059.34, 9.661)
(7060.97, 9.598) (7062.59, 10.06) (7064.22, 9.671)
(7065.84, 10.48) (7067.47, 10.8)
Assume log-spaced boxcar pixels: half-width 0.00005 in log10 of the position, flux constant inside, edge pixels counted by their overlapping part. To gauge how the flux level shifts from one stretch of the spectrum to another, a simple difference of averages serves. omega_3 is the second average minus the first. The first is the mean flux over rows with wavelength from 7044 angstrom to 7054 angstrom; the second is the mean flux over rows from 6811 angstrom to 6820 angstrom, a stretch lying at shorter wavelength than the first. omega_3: 0.4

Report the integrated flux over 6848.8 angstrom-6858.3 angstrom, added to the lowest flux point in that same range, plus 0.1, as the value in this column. 101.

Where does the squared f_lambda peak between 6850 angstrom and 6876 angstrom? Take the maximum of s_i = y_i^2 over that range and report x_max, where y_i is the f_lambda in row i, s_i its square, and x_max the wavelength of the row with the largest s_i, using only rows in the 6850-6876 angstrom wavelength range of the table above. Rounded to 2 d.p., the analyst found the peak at 6870.12 angstrom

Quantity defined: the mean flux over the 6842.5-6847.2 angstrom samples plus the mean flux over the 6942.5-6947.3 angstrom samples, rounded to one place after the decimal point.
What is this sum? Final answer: 19.6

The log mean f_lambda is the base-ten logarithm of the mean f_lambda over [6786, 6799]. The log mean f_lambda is 0.98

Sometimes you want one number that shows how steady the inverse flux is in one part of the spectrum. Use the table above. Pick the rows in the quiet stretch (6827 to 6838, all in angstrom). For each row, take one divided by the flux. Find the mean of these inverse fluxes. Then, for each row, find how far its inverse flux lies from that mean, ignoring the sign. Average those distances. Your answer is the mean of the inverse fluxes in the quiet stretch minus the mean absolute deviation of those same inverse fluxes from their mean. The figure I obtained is 0.094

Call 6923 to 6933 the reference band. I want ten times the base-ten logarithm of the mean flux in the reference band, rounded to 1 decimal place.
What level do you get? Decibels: 10.0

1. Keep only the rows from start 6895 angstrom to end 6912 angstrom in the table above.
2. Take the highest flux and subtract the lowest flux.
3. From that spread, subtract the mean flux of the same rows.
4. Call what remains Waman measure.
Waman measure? -7.4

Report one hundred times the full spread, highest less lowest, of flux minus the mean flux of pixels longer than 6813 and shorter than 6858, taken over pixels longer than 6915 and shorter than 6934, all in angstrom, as 246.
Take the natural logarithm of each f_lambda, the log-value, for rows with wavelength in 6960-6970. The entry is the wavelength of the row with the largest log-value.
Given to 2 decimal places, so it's 6960.88 angstrom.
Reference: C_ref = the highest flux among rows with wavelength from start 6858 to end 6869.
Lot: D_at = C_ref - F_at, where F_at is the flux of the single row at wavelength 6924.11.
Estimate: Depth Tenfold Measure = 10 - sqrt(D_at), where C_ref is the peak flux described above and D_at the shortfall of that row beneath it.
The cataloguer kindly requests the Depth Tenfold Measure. 9.2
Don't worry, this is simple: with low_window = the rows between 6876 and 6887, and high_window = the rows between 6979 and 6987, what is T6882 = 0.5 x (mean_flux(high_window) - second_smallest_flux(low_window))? -0.2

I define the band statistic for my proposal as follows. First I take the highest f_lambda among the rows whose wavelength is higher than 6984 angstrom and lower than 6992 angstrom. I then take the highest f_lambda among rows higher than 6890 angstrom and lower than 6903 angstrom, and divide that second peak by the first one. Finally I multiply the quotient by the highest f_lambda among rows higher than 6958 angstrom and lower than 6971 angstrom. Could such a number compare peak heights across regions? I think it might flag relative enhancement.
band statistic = 9.5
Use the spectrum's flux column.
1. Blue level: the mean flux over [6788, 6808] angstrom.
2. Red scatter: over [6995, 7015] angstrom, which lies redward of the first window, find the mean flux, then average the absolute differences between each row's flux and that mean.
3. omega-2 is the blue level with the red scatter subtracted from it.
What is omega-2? 9.3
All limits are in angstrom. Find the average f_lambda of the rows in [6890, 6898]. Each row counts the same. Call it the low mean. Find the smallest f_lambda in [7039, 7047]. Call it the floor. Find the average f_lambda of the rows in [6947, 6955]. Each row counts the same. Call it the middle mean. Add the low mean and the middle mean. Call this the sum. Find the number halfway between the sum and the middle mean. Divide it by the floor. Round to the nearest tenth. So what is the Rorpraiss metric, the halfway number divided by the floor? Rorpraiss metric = 1.7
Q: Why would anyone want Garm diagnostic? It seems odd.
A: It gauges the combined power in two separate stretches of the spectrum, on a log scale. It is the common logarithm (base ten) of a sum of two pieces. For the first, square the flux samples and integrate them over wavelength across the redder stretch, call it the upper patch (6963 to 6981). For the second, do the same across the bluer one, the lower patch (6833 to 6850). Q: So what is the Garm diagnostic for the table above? 3.43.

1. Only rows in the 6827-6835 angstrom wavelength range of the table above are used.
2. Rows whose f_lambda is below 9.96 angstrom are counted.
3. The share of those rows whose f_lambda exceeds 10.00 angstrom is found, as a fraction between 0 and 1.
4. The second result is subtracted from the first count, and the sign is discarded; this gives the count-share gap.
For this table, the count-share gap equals 2.6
